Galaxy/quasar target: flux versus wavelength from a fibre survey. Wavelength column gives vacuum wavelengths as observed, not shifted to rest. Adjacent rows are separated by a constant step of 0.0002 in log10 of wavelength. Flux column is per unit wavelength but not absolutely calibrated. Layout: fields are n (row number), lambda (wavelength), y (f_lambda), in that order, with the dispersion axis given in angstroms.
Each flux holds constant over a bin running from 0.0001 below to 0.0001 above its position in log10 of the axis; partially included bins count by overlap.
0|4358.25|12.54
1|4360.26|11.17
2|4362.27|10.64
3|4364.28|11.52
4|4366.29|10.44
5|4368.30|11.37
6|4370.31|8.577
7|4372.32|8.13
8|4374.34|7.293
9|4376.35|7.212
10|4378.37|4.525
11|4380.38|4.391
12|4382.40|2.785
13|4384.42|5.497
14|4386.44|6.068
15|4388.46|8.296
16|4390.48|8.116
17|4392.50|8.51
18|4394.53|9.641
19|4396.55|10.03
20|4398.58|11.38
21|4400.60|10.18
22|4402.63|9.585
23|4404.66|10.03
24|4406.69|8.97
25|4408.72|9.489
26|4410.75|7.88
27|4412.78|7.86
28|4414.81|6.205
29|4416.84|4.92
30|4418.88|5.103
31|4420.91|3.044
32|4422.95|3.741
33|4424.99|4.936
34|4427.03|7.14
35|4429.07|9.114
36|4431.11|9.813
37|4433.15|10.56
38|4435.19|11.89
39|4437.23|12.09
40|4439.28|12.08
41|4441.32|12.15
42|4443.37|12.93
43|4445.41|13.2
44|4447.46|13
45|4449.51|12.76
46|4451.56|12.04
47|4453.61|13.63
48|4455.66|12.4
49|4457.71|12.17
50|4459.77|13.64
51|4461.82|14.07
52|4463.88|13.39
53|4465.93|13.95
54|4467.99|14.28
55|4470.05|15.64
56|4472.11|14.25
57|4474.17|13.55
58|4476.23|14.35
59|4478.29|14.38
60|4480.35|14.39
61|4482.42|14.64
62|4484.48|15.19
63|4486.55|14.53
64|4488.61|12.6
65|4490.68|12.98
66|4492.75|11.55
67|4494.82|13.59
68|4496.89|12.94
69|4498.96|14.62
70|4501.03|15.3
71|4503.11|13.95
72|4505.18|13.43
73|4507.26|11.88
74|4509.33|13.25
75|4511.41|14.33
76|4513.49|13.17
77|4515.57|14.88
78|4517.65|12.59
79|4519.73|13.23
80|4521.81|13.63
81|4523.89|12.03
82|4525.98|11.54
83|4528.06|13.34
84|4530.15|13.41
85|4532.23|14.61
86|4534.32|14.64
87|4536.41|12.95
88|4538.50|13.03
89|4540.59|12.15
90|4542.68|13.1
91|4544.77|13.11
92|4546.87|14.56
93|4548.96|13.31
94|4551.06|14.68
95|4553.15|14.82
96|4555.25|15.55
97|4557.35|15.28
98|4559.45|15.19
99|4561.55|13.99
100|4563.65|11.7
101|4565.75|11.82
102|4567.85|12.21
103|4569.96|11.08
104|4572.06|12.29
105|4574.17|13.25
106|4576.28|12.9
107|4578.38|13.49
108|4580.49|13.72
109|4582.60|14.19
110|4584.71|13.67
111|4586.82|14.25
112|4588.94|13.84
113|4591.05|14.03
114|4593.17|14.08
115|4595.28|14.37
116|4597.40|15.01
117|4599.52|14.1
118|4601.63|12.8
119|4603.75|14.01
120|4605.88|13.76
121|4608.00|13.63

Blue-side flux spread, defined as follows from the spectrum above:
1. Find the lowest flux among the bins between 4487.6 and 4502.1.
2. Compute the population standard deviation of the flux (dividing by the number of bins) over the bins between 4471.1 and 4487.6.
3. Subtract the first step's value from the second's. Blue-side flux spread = -11.1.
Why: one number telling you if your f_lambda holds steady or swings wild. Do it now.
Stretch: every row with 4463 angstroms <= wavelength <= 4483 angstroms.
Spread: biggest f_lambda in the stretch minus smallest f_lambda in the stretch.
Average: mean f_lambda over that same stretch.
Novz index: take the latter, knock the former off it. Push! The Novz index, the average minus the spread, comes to 12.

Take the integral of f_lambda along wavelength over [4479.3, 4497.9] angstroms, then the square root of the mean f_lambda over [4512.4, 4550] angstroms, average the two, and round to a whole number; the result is 128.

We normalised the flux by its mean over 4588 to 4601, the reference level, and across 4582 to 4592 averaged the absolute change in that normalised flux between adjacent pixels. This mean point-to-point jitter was 0.03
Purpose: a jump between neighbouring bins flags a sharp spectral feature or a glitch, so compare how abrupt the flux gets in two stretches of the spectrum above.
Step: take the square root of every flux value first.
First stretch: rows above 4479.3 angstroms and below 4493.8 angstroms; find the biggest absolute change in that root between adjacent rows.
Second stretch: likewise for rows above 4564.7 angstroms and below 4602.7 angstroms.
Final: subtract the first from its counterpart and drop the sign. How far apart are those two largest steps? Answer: 0.085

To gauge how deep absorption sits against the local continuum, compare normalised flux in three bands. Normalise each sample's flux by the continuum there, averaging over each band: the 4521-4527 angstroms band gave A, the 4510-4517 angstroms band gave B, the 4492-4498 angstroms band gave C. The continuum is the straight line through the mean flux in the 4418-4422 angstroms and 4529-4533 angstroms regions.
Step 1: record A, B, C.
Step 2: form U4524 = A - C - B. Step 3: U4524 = -1.39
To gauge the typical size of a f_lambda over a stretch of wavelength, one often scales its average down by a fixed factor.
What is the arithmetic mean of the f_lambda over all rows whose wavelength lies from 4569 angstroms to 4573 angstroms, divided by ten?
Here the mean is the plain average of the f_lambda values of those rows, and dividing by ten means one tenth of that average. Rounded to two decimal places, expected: 1.17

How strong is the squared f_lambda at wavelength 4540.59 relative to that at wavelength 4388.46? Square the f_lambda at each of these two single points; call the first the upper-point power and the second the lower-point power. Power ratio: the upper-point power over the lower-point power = 2.1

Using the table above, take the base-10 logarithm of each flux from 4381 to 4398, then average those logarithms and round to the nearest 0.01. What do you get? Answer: 0.84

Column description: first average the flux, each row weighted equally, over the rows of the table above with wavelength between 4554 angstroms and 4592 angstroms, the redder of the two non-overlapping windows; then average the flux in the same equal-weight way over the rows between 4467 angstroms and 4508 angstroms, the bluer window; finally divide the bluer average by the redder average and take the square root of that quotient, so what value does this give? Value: 1.02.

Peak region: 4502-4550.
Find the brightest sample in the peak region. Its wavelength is 4515.57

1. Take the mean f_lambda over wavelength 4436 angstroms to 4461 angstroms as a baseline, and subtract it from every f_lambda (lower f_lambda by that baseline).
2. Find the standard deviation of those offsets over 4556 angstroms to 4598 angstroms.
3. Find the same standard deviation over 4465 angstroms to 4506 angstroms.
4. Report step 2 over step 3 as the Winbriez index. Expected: 1.21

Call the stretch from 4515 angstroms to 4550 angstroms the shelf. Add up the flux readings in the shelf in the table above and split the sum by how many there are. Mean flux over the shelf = 13.3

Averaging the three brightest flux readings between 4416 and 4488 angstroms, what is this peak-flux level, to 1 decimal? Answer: 15.2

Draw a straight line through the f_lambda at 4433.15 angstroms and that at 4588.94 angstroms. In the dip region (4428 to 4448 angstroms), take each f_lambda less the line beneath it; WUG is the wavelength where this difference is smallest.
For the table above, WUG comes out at 4429.07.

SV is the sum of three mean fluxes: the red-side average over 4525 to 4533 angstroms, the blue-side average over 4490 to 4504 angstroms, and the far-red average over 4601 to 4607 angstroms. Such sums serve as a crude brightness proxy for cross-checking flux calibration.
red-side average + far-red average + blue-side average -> 40.3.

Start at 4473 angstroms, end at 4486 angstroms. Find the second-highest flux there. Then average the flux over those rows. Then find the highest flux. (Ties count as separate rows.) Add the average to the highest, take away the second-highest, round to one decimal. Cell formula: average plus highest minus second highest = 15.0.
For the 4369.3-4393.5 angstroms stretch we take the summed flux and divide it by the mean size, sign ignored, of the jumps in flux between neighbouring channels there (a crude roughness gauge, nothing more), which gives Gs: 74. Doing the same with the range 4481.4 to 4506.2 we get 153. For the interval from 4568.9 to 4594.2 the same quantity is 318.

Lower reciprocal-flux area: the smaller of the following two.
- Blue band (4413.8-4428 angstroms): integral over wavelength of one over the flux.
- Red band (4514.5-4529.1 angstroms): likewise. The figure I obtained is 1.13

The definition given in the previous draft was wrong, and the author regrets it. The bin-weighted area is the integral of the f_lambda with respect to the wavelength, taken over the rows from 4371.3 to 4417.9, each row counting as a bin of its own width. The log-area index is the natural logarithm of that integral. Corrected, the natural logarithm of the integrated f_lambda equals 5.88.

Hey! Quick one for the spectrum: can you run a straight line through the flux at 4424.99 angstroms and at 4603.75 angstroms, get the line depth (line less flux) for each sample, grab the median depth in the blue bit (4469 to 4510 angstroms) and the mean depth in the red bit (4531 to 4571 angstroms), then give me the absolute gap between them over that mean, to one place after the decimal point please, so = -1.7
